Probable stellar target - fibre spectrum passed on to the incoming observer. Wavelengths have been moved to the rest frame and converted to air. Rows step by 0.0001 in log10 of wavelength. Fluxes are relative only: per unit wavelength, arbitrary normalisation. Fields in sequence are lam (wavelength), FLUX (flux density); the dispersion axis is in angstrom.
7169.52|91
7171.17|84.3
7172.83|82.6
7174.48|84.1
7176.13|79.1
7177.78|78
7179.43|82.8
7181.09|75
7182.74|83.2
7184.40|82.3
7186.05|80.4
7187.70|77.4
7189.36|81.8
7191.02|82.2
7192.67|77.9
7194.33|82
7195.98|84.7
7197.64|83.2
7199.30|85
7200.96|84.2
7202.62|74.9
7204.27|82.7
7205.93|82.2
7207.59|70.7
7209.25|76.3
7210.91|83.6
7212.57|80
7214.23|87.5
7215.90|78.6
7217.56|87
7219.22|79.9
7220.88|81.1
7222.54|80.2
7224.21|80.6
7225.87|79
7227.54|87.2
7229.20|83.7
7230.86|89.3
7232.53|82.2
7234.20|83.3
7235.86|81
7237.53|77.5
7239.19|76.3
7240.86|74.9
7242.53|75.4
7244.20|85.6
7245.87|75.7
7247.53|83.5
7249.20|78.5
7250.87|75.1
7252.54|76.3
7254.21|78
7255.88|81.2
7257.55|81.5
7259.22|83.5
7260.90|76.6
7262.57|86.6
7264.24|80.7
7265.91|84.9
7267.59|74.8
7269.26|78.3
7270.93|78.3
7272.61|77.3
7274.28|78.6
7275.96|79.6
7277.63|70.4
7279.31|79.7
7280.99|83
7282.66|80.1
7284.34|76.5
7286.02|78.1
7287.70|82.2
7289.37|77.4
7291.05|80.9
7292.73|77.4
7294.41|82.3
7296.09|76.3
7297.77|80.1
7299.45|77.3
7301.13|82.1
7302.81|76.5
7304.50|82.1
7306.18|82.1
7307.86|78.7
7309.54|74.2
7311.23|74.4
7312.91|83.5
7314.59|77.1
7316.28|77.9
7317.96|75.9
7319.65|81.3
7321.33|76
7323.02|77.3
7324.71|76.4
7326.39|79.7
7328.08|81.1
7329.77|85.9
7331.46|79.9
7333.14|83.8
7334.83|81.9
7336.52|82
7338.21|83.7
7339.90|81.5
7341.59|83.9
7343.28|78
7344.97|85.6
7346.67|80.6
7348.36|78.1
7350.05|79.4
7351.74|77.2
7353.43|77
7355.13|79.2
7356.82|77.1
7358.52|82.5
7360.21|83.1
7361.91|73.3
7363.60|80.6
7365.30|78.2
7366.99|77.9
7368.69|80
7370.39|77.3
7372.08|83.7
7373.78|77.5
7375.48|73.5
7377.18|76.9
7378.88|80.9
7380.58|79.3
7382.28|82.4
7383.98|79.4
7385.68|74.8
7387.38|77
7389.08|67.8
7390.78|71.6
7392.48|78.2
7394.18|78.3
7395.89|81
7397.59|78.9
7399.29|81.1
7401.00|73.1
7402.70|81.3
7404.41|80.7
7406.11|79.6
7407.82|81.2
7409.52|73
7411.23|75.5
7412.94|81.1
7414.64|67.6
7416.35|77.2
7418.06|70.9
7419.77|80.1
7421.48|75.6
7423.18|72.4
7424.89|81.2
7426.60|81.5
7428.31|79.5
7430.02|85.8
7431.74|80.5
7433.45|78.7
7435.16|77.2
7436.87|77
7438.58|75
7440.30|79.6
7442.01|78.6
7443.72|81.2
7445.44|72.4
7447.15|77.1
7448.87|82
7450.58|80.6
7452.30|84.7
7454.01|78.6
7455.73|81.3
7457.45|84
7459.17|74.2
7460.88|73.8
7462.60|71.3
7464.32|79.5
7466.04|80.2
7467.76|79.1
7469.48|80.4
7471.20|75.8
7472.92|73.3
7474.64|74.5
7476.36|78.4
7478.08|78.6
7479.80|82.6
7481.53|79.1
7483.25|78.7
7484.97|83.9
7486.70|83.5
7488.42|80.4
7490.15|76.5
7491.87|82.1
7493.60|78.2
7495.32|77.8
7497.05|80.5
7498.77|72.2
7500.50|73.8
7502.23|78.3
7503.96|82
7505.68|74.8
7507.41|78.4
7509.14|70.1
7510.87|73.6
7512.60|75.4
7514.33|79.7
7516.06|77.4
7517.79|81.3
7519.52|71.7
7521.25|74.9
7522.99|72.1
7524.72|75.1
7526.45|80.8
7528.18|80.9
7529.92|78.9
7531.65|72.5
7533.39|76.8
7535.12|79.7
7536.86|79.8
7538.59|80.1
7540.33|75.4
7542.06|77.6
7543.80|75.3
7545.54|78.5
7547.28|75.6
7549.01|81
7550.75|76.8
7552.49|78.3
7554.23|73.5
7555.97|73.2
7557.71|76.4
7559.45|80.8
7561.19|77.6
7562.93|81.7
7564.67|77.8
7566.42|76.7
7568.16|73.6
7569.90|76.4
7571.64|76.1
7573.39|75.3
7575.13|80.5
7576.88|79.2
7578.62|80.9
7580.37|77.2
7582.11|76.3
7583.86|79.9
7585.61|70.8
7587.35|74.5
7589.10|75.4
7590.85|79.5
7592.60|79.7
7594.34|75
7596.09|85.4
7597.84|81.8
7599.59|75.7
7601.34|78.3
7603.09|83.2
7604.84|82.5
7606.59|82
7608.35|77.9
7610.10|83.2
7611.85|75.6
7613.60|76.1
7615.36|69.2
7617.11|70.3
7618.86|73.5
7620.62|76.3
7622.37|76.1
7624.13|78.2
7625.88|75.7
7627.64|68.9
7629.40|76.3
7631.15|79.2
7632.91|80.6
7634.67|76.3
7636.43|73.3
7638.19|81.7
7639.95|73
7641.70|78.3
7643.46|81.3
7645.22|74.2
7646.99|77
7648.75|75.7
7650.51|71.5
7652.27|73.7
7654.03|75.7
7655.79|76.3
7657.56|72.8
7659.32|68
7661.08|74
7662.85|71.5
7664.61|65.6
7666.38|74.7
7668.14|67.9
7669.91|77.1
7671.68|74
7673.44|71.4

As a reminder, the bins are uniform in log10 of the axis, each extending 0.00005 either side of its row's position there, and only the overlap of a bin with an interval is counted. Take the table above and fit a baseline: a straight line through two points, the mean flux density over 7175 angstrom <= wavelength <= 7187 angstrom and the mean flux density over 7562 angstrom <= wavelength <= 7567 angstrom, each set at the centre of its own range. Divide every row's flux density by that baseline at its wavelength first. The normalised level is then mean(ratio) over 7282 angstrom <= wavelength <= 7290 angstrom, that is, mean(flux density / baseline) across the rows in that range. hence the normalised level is 0.99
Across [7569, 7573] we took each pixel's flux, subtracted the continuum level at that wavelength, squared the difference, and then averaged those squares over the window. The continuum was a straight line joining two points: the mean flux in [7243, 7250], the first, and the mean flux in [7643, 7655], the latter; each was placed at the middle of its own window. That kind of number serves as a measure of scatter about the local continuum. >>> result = 0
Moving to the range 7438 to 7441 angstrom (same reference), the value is 6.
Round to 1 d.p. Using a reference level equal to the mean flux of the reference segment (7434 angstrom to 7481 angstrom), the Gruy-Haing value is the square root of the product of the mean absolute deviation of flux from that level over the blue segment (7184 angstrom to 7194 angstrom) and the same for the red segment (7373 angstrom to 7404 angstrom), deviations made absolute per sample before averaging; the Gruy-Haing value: 2.7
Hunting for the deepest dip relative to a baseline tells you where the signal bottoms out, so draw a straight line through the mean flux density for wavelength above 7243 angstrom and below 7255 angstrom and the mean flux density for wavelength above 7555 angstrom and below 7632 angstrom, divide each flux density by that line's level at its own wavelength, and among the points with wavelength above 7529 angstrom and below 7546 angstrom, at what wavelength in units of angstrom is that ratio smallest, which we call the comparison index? 7531.65 angstrom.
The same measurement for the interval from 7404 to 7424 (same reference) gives 7414.64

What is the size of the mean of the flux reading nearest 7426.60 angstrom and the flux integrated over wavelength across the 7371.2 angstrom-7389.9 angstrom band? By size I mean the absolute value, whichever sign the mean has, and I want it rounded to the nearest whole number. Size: 766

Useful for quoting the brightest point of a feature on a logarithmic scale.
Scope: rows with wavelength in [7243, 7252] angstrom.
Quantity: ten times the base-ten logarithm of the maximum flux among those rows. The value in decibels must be 19.3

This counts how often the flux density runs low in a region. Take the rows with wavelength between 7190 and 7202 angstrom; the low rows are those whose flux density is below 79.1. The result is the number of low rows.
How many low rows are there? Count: 1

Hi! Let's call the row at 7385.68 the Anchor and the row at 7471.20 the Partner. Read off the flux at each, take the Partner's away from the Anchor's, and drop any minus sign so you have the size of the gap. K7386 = 1.0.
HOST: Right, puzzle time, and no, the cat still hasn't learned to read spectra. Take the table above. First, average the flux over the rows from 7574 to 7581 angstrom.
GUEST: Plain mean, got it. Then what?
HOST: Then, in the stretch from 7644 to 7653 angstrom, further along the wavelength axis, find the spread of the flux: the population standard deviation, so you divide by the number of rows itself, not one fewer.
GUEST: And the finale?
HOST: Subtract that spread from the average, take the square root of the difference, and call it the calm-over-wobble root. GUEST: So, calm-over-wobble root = 8.8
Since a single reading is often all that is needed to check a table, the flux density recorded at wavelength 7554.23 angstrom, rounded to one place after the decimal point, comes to 73.5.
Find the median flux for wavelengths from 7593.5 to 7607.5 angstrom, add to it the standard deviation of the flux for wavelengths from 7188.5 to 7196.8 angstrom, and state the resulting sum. 84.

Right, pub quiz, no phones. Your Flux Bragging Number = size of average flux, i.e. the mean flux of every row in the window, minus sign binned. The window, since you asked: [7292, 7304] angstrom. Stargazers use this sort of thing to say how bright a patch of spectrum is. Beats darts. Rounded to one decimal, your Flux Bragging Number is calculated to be 78.9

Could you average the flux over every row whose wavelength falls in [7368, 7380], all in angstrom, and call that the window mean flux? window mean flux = 79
